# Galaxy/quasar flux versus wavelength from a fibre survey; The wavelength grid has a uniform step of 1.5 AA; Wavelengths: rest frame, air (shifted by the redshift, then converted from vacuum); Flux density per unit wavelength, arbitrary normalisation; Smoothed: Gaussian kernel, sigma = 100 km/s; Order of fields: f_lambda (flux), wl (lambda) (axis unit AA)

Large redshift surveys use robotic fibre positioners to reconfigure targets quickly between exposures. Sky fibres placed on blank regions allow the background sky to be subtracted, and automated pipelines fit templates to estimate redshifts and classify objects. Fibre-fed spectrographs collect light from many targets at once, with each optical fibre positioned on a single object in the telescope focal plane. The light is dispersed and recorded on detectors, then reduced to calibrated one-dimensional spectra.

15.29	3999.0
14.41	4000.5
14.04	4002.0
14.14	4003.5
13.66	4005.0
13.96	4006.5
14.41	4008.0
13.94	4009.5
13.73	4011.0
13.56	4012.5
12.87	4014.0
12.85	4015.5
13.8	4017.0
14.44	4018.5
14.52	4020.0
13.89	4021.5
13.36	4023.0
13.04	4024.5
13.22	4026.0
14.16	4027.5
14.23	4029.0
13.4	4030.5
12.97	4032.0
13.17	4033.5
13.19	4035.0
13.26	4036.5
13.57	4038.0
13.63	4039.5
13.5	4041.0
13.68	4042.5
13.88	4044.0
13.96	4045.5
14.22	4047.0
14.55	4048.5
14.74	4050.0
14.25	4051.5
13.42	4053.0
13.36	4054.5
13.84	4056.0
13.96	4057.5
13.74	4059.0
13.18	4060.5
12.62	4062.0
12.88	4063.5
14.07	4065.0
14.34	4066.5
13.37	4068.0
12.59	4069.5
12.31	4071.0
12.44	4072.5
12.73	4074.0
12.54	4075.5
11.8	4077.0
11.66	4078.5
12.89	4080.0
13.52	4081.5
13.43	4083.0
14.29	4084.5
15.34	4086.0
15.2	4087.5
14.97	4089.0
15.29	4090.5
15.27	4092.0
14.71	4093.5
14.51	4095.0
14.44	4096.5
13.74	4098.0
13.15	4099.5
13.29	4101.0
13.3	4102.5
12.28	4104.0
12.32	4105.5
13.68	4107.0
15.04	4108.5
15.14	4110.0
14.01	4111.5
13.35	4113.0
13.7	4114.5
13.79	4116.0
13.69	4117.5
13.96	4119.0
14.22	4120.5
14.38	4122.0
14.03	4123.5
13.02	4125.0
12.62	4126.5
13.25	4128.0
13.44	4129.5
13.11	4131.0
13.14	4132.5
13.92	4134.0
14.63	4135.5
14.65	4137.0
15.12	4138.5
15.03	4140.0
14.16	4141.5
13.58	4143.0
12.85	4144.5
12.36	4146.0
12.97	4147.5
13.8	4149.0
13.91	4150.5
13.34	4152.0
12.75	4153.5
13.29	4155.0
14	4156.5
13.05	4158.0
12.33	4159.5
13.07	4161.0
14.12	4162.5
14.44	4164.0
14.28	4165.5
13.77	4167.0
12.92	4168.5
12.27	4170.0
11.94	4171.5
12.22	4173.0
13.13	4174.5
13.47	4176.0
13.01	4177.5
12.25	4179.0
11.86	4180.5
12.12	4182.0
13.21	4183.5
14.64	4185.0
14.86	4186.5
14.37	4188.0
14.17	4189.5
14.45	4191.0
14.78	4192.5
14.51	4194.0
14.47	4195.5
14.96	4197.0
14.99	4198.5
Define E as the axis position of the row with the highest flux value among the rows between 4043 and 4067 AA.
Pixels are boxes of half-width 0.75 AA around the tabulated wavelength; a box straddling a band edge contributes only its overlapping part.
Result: 4050.0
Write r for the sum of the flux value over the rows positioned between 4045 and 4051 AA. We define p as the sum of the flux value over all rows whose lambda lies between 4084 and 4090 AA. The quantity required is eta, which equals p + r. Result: 117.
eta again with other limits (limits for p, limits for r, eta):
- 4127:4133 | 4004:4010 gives 109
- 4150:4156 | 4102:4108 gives 105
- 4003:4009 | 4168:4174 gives 106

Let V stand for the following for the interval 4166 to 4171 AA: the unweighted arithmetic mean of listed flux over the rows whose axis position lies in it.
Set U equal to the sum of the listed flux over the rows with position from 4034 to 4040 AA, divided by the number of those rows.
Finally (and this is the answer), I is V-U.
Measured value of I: -0.4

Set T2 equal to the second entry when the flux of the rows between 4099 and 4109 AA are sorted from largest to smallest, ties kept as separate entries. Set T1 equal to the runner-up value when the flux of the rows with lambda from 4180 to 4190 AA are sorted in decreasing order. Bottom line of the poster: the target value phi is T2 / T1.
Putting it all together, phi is 0.93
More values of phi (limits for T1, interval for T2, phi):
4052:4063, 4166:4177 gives 0.97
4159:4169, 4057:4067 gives 0.99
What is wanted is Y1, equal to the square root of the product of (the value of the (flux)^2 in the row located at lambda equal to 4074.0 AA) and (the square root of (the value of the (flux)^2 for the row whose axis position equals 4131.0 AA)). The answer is 46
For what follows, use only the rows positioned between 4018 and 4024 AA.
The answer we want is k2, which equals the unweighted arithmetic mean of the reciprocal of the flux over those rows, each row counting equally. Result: 0.071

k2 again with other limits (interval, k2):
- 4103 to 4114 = 0.074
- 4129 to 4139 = 0.072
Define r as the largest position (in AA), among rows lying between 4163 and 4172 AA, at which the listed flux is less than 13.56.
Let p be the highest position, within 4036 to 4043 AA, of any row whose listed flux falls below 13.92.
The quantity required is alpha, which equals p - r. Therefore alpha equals -129.0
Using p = 4042.5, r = 4171.5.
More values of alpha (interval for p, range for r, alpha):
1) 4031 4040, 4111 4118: -73.5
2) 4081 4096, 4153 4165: -78.0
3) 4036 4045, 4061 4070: -25.5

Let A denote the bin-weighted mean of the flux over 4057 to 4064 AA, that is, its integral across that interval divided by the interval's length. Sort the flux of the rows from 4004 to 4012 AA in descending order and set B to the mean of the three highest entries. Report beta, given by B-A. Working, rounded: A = 13.3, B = 14.1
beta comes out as 0.8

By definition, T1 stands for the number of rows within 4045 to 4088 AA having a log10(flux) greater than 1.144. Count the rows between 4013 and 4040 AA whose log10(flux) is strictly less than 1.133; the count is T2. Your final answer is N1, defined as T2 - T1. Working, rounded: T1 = 11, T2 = 11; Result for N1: 0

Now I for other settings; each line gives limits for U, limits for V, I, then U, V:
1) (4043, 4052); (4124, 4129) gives -1.3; 14.3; 13.0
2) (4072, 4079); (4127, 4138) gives 1.5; 12.2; 13.7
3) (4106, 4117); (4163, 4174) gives -1.0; 14.1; 13.1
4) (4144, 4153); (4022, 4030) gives 0.4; 13.2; 13.6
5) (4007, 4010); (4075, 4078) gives -2.0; 14.2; 12.2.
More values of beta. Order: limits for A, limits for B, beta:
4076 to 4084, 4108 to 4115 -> 2.0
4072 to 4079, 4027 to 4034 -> 1.7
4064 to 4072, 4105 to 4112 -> 1.4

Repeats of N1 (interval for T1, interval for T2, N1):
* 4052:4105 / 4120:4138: -6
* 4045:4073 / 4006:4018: -5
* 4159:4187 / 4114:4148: 5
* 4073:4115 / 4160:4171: -9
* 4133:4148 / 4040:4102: 14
